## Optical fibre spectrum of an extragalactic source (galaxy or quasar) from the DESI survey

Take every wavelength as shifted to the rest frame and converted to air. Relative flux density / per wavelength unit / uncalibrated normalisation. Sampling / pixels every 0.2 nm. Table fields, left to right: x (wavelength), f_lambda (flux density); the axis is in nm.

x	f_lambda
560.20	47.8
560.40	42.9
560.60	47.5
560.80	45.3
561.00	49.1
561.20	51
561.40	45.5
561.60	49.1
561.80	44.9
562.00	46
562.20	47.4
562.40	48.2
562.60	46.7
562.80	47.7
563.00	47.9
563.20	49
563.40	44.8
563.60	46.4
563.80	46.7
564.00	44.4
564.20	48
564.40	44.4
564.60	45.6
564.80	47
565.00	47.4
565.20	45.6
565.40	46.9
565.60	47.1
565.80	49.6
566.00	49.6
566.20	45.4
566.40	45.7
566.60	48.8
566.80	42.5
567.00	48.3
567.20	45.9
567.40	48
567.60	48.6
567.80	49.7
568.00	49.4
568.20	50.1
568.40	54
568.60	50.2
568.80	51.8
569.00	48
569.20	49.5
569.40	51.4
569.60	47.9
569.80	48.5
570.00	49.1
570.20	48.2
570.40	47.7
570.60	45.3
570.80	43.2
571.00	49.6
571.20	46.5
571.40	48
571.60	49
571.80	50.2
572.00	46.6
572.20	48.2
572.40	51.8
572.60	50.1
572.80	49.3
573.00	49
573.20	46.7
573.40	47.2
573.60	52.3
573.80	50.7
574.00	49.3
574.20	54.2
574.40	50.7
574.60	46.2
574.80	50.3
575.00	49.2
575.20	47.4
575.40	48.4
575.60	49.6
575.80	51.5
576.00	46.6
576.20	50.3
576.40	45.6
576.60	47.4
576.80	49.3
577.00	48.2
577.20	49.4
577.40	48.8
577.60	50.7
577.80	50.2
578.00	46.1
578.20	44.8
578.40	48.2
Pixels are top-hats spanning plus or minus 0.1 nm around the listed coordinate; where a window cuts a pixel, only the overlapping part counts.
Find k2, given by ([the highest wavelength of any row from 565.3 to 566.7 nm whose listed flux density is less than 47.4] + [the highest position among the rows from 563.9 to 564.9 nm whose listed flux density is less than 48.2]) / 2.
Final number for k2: 565.60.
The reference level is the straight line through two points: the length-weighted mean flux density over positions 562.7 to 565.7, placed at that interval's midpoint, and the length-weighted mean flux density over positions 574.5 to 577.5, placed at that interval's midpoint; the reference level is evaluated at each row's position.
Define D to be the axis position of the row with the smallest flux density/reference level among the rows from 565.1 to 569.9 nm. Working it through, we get 566.80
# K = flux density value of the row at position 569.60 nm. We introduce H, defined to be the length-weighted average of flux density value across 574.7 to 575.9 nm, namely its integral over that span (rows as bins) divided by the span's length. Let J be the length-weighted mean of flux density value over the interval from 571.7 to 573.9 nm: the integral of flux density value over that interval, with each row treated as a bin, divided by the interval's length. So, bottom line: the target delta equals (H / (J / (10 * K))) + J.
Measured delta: 529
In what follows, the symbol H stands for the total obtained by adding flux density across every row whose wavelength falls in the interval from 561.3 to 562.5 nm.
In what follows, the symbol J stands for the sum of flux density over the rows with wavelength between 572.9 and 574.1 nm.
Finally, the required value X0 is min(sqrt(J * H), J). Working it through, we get 288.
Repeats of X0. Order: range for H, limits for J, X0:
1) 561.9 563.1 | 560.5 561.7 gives 286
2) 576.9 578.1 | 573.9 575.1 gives 297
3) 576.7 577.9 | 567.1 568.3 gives 292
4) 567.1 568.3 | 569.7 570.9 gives 282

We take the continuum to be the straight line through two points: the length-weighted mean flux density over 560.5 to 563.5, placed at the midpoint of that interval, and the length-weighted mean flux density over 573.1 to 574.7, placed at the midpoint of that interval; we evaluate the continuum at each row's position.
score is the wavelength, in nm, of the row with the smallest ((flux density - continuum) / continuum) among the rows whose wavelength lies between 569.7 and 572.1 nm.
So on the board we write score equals 570.80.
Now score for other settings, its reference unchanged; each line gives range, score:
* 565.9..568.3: 566.80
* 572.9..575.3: 574.60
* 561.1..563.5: 563.40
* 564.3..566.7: 564.40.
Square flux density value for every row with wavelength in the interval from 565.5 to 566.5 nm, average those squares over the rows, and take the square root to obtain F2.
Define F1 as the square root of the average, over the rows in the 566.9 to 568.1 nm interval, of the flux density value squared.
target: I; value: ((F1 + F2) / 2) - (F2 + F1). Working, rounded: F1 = 48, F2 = 47.5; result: -47.9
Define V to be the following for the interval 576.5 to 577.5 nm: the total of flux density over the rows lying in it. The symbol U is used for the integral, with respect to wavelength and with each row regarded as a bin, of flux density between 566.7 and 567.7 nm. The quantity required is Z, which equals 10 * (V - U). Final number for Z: 1964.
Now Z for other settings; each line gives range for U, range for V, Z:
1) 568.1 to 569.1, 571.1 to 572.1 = 1895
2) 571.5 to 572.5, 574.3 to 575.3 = 1946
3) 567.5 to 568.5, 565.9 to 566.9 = 1816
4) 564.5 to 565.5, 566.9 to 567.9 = 1940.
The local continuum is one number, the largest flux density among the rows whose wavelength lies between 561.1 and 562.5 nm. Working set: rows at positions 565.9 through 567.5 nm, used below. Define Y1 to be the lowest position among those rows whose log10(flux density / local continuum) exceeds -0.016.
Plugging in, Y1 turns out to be 566.00 nm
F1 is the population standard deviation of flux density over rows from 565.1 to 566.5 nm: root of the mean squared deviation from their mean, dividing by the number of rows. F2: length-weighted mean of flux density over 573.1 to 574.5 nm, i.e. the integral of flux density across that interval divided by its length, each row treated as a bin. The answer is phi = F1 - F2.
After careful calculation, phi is -48.5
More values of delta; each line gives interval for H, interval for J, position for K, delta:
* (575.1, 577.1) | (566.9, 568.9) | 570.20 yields 520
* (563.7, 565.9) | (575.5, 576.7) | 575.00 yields 521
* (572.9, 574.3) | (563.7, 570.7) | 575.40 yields 552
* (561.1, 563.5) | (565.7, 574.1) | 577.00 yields 518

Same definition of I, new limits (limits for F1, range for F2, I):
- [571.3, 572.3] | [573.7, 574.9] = -49.4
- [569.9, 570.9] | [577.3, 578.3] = -47.5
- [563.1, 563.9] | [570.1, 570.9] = -46.4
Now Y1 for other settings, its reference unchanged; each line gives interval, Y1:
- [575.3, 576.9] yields 575.60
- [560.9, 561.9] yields 561.20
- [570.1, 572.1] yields 571.00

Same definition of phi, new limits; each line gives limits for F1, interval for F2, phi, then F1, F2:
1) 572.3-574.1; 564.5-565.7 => -44.8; 1.77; 46.6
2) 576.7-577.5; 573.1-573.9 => -48.7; 0.48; 49.2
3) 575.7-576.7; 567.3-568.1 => -46.7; 2.25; 48.9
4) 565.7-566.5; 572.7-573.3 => -46.3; 2.03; 48.3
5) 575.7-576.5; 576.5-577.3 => -46.1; 2.46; 48.6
